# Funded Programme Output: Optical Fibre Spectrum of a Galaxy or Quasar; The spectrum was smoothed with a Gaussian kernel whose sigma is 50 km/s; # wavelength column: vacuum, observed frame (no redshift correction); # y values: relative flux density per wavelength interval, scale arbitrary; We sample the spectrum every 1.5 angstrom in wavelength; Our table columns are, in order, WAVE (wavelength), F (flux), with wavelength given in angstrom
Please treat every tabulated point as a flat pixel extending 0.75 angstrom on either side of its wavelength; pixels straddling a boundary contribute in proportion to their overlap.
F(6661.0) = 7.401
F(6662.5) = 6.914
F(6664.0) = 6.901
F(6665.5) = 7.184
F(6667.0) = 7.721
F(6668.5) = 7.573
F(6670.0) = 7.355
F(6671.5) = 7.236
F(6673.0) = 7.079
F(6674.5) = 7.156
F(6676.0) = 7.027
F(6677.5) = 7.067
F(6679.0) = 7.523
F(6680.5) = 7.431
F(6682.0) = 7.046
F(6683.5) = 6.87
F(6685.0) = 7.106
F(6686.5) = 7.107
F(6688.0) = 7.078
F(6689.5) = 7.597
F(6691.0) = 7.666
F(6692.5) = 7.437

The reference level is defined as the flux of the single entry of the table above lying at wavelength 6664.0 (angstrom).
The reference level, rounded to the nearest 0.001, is 6.901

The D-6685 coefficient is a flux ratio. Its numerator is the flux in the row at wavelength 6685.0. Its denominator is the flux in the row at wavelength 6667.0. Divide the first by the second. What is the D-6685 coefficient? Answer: 0.92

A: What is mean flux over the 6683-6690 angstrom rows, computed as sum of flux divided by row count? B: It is 7.15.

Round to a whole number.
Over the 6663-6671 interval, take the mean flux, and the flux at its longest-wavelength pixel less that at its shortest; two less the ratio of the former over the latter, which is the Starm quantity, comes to -14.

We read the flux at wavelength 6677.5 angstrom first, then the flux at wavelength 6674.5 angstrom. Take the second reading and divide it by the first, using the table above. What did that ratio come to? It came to 1.01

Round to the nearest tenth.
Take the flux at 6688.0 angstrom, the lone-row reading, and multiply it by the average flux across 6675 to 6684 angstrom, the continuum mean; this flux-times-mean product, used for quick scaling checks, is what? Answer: 50.7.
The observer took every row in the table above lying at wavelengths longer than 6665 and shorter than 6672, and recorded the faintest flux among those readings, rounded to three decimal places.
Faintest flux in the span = 7.184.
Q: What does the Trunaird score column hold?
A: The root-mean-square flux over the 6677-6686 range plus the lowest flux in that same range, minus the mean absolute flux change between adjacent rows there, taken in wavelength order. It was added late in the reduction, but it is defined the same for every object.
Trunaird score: 13.8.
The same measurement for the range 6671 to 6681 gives 14.1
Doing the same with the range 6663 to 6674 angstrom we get 14.0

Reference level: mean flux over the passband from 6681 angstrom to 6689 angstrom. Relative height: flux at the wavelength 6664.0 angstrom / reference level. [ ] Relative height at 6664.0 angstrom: 0.98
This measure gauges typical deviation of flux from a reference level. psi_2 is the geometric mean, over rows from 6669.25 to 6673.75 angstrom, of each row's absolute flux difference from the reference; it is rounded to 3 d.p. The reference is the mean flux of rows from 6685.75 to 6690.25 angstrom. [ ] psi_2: 0.075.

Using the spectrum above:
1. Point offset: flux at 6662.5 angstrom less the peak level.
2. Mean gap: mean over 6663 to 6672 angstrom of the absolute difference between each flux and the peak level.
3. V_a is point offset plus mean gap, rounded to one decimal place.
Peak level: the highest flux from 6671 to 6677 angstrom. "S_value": -0.1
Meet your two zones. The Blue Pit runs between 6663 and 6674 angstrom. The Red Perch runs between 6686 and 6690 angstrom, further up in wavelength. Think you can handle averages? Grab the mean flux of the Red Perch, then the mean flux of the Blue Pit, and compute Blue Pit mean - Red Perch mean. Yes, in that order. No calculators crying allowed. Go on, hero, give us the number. 0.03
